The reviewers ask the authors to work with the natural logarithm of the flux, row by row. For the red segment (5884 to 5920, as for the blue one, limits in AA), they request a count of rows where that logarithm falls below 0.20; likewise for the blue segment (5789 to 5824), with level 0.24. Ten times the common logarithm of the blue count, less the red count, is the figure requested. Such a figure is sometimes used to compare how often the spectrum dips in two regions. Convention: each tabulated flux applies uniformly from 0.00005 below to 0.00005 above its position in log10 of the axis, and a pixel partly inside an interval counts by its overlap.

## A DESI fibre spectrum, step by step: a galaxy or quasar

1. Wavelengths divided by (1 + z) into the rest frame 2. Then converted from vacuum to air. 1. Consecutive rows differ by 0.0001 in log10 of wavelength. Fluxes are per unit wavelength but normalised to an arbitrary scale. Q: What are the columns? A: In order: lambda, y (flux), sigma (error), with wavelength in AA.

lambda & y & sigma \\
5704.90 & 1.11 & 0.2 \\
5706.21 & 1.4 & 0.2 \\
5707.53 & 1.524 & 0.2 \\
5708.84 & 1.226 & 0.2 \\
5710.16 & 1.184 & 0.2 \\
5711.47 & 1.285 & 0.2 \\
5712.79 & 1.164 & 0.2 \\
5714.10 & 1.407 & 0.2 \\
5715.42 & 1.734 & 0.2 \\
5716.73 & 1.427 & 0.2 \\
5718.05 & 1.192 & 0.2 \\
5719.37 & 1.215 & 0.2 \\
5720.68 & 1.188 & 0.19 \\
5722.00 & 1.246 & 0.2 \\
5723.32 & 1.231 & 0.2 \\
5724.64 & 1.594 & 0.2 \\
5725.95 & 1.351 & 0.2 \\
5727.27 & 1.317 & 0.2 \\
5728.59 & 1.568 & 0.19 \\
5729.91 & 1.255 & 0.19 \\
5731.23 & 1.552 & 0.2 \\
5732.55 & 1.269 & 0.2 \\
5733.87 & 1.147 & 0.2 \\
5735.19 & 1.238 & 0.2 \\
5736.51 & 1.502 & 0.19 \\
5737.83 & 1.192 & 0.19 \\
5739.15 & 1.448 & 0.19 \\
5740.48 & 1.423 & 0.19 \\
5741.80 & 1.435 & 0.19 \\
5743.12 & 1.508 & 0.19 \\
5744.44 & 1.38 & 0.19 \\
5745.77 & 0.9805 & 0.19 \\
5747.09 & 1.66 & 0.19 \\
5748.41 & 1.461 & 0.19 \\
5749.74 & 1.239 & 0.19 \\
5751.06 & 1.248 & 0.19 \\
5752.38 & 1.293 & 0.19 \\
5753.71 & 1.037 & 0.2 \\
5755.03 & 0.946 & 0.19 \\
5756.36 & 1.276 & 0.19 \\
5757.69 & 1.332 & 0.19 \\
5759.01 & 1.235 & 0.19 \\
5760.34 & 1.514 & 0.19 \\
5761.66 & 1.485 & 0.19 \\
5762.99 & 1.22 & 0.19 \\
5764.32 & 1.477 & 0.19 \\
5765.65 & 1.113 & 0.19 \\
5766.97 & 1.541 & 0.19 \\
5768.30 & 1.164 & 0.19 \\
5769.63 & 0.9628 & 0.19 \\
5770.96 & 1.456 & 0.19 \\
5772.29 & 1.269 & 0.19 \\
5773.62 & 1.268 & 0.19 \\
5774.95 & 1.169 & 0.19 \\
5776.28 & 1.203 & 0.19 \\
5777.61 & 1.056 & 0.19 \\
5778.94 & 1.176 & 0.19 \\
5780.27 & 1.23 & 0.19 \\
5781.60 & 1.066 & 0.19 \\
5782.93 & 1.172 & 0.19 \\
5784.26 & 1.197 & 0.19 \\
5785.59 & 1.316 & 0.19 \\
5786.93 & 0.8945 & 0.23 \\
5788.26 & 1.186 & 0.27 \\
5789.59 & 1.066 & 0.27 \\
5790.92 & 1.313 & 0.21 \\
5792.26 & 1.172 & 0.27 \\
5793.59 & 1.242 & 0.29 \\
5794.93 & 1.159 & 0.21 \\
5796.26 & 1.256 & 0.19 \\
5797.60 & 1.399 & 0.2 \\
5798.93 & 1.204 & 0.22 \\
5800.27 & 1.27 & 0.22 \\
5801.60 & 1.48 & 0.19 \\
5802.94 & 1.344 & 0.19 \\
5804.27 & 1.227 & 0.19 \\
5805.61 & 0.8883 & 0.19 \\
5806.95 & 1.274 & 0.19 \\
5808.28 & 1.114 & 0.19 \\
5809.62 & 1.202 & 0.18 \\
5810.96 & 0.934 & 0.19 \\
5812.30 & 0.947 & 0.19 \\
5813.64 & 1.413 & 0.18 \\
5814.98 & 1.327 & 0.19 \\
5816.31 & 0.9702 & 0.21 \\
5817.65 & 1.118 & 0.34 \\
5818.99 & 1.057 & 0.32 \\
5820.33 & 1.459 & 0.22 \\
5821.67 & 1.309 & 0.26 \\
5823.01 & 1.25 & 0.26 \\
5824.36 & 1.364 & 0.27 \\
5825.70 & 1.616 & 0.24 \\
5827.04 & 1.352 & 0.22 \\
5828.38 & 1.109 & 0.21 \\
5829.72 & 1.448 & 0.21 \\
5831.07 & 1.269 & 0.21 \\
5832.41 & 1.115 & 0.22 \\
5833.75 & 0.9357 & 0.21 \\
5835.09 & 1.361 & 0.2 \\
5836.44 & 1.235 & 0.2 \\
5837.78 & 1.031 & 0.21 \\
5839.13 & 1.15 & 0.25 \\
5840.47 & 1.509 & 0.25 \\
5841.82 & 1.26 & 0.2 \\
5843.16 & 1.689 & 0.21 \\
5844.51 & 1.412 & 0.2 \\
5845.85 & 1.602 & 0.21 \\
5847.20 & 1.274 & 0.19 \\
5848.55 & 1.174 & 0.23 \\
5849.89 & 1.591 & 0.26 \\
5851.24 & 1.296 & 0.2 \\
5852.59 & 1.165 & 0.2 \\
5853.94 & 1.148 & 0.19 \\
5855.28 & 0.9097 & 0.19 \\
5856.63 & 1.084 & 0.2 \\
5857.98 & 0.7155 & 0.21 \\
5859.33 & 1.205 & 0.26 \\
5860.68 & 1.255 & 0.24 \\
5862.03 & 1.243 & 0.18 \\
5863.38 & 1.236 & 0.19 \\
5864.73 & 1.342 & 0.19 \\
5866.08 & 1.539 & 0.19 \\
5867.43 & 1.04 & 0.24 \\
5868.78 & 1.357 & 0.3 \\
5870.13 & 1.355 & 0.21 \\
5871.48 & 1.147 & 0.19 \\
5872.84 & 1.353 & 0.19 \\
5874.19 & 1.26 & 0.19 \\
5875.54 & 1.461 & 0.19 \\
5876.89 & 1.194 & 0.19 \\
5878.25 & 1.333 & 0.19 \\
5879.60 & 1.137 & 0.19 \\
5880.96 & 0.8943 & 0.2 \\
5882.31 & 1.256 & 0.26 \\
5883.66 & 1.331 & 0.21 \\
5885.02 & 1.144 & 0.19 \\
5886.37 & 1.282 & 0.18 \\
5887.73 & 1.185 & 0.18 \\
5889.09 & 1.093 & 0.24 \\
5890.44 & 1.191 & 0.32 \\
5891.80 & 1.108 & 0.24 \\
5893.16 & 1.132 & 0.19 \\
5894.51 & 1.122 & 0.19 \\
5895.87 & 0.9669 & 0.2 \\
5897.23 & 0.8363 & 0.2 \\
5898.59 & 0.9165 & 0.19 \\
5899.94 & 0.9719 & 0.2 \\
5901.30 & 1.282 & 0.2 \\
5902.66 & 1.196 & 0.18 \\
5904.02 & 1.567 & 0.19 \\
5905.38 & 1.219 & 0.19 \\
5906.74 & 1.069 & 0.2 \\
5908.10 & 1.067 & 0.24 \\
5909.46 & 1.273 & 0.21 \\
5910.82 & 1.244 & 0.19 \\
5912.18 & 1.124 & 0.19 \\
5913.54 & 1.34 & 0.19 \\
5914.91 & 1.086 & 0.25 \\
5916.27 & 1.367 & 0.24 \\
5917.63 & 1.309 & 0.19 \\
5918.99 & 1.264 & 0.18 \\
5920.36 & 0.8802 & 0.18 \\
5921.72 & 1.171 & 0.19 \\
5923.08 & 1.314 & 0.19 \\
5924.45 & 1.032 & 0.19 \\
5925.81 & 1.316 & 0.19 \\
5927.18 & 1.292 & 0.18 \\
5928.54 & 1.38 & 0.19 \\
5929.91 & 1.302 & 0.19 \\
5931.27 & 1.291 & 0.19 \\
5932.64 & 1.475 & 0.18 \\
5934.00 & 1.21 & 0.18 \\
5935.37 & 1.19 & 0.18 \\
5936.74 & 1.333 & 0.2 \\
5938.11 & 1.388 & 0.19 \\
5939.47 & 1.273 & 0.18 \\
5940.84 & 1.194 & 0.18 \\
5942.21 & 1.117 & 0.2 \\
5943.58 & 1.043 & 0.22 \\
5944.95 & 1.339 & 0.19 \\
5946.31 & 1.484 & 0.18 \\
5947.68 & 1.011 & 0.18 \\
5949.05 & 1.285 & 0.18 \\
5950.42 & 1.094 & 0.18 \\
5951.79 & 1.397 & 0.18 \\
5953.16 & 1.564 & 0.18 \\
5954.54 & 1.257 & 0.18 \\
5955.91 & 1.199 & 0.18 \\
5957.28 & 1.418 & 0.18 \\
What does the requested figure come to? -4.7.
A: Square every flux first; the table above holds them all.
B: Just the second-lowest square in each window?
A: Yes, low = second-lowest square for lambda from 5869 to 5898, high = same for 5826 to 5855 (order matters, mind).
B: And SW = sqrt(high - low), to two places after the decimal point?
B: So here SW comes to 0.51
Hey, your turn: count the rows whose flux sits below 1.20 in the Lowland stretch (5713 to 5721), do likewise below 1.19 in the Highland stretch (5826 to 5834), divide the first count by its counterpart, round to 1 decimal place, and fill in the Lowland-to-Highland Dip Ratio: 0.7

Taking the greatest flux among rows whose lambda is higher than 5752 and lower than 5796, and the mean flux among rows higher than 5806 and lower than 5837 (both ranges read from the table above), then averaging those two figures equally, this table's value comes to 1.38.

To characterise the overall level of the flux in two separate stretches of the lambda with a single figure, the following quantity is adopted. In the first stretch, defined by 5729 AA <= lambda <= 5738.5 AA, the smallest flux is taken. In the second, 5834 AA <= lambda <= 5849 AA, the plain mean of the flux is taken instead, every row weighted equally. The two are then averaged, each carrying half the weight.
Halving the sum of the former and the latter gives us 1.24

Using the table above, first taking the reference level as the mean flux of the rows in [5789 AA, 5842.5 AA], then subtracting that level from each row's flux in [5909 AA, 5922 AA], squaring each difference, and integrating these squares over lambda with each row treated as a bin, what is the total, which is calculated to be 0.27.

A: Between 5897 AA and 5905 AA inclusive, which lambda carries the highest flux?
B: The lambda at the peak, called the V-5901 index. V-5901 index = 5904.02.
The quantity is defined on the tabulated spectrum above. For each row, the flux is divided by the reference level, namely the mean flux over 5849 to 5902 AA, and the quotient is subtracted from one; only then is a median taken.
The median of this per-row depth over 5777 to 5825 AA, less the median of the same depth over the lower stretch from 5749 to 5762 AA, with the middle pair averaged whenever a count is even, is 0.05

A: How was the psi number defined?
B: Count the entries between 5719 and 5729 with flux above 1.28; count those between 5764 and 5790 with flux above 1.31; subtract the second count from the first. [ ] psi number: 0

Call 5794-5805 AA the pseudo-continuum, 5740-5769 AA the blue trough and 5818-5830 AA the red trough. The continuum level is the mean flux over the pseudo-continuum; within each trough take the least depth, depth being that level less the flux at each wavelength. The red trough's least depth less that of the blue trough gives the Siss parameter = 0.0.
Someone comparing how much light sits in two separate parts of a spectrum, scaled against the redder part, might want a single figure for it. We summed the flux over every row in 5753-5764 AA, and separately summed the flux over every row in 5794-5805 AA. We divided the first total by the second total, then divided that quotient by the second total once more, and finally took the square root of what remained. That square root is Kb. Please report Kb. 0.31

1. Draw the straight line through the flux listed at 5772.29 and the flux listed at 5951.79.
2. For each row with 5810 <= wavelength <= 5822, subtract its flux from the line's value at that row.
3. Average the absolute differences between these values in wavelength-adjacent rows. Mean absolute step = 0.210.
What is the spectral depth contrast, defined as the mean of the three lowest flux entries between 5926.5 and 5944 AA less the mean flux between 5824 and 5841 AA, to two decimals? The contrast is -0.15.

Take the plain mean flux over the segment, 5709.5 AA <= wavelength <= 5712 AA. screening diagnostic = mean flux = 1.23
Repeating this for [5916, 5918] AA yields 1.34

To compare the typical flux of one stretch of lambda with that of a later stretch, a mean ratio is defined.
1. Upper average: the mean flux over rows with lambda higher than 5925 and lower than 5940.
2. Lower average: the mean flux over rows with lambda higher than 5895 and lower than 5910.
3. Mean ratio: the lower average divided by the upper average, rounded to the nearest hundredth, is 0.86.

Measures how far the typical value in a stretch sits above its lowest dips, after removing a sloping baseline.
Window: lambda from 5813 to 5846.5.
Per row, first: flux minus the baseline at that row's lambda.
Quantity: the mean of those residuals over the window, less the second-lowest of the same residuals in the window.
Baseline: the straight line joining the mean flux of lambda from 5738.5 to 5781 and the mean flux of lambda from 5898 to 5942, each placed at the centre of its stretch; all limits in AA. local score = 0.33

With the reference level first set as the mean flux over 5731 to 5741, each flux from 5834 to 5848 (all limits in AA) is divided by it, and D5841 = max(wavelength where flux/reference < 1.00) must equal 5847.20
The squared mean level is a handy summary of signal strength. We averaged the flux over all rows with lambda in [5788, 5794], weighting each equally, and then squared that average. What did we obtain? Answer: 1.43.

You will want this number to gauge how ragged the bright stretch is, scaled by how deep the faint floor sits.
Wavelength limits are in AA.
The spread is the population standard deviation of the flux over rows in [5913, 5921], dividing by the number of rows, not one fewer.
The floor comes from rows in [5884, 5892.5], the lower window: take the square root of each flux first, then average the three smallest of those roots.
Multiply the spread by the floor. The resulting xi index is 0.182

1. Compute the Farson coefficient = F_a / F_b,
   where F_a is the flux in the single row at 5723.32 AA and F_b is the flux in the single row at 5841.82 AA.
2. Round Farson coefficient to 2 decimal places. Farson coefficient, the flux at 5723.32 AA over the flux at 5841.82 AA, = 0.98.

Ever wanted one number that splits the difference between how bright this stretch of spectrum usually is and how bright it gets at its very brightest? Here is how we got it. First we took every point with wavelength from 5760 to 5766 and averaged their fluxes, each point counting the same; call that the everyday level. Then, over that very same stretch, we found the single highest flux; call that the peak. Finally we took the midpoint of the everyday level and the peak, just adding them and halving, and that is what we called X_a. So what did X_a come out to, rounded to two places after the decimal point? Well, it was 1.44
